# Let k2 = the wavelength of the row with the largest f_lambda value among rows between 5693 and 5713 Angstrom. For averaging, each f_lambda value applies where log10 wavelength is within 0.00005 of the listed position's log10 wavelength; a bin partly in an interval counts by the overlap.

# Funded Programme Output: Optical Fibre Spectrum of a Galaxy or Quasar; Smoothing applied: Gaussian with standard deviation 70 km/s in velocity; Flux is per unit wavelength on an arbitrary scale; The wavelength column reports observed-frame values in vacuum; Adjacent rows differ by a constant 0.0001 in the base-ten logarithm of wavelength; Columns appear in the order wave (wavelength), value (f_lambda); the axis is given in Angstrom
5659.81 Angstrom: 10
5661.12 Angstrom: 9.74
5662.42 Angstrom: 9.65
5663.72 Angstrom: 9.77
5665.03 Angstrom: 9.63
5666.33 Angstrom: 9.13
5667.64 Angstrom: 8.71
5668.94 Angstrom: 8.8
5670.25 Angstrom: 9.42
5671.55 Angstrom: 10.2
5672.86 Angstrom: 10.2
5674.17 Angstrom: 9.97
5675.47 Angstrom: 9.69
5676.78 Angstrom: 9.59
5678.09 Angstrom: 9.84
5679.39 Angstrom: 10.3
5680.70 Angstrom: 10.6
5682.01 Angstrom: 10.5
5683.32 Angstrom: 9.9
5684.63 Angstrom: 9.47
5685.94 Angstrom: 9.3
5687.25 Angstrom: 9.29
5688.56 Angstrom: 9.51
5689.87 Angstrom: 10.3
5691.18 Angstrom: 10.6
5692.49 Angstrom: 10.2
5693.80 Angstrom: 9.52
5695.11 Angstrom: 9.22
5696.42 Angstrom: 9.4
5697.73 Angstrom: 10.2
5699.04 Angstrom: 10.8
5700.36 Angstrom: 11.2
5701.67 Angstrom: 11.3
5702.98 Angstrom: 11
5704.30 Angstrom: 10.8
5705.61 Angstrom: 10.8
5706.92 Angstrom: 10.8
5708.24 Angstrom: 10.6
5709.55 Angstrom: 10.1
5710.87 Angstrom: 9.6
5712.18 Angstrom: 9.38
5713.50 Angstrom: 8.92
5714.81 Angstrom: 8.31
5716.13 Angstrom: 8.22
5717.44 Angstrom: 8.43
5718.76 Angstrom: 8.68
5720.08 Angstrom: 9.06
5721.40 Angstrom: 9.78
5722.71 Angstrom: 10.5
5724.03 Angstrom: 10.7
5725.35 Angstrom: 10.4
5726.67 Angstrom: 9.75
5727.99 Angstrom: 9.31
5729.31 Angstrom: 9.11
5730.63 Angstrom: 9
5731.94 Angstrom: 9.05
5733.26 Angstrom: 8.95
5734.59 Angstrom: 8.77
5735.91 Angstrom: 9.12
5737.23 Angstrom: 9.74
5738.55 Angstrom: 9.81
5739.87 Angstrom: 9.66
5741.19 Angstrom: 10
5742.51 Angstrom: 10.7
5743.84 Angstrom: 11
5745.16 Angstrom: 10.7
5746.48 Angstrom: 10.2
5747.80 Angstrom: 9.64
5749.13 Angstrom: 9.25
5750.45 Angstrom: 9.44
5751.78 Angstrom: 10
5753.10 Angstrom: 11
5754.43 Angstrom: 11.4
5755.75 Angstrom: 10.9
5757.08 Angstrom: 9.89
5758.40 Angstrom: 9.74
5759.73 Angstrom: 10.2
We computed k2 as 5701.67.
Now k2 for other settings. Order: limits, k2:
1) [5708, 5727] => 5724.03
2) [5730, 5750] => 5743.84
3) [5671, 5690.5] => 5680.70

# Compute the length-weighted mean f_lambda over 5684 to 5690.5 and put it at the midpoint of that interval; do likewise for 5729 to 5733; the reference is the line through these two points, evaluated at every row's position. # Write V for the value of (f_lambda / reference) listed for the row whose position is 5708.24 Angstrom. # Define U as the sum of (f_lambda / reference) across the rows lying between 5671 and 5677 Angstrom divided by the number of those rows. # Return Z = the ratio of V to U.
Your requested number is 1.11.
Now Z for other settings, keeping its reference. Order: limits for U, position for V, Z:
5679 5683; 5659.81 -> 0.93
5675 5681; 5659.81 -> 0.98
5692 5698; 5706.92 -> 1.13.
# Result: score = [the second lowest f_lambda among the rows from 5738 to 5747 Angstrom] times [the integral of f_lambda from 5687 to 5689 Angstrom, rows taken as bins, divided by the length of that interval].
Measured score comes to 92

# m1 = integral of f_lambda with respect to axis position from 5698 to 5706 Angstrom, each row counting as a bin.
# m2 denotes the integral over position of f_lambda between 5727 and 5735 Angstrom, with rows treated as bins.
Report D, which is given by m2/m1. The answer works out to 0.83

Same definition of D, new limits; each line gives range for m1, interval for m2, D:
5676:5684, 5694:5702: 1.02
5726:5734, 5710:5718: 0.96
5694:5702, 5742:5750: 0.99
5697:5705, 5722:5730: 0.92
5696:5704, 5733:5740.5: 0.82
